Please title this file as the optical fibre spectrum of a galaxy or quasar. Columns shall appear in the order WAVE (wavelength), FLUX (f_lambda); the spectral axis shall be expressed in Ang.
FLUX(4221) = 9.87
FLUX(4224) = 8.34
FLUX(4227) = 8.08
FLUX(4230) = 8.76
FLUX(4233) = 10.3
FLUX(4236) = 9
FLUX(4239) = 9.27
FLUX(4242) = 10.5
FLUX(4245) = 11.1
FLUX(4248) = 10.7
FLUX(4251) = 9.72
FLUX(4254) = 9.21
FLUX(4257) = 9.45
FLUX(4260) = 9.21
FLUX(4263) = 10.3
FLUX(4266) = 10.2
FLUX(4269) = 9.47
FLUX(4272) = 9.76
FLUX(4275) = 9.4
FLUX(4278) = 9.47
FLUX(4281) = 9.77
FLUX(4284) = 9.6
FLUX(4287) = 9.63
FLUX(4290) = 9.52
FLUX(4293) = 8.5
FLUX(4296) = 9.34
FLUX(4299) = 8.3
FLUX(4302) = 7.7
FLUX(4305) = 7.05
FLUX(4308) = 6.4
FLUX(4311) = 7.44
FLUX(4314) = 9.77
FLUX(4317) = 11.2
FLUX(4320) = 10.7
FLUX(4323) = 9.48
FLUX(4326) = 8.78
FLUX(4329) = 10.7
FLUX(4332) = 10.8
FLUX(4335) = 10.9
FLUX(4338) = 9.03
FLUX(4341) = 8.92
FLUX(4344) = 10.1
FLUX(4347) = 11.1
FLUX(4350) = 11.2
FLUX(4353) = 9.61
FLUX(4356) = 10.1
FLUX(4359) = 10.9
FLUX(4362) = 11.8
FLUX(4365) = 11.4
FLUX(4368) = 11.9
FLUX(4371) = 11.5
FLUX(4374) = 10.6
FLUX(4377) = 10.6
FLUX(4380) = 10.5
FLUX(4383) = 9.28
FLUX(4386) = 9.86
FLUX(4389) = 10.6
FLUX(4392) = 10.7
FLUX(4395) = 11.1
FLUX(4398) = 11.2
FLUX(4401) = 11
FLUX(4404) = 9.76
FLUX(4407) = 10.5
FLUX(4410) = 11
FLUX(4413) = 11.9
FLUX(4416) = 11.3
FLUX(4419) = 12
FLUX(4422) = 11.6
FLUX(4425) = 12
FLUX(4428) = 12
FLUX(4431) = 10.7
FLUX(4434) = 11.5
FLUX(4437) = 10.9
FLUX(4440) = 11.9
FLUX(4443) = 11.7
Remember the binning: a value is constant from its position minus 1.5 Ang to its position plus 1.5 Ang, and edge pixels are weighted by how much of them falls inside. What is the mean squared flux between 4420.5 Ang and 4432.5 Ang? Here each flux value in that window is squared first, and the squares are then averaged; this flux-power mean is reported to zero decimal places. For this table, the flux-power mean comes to 134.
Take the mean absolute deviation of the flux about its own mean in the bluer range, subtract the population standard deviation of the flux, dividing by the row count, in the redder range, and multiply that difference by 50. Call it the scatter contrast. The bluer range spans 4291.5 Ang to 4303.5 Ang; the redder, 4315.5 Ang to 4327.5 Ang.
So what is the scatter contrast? -25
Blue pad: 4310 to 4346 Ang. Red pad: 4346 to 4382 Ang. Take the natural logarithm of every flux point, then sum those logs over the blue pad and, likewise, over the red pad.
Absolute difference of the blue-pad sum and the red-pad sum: 1.35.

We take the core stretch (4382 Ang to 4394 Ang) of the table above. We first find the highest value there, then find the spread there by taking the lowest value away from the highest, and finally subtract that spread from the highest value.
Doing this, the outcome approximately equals 9.3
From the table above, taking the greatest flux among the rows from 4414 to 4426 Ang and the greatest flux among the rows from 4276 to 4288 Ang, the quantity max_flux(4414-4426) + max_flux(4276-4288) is 21.8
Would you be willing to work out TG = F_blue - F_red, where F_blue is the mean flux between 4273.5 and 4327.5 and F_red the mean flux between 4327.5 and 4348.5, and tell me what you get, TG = -1.22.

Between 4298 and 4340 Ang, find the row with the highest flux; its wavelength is 4317 Ang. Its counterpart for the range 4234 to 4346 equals 4317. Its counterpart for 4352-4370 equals 4368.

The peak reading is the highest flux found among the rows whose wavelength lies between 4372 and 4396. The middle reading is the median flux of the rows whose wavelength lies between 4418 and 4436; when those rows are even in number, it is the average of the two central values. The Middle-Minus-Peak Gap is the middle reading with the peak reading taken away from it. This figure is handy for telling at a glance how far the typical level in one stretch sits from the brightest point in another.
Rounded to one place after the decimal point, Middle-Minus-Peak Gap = 0.7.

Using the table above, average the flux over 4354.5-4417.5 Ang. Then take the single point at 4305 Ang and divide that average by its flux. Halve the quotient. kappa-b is 0.77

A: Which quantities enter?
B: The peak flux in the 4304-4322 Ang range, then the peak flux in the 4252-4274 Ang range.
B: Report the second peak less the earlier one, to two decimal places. -0.90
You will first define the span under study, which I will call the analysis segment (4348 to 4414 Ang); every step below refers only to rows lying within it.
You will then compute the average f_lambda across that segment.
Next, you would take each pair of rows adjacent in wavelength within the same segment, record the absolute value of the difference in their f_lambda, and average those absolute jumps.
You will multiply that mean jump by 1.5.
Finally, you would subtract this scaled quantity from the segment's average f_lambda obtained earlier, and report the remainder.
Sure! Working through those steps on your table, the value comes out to 9.9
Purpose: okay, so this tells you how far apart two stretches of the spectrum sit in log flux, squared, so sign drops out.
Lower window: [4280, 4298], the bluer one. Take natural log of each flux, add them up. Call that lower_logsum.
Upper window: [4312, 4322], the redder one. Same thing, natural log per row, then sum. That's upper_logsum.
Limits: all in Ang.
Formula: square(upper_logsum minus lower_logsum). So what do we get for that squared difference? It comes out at 41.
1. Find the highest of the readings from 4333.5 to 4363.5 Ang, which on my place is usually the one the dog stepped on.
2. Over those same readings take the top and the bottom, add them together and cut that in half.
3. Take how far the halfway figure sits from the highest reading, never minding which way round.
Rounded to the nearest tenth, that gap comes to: 1.4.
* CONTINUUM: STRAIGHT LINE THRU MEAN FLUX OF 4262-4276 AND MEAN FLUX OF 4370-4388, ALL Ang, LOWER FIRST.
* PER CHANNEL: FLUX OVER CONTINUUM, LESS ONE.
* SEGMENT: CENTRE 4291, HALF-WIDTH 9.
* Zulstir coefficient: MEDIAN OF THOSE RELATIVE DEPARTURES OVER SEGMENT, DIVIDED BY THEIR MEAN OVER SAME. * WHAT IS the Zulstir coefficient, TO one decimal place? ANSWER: 0.7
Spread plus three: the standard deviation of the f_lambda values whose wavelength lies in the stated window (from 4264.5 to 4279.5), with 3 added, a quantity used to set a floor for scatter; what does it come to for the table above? 3.3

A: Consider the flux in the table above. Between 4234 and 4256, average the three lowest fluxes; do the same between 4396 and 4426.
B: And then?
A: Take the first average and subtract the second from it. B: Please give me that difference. -1.3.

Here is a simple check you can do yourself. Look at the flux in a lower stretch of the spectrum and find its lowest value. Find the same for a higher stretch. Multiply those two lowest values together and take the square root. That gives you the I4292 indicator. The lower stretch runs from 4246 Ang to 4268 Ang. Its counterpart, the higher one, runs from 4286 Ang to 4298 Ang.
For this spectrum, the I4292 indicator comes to 8.8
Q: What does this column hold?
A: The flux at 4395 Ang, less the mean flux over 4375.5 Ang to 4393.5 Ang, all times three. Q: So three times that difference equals 3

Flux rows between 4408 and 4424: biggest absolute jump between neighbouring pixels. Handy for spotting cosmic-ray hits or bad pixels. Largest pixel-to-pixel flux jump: 0.90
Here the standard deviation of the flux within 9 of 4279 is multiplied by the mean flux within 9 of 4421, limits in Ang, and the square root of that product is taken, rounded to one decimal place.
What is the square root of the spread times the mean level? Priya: 1.3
